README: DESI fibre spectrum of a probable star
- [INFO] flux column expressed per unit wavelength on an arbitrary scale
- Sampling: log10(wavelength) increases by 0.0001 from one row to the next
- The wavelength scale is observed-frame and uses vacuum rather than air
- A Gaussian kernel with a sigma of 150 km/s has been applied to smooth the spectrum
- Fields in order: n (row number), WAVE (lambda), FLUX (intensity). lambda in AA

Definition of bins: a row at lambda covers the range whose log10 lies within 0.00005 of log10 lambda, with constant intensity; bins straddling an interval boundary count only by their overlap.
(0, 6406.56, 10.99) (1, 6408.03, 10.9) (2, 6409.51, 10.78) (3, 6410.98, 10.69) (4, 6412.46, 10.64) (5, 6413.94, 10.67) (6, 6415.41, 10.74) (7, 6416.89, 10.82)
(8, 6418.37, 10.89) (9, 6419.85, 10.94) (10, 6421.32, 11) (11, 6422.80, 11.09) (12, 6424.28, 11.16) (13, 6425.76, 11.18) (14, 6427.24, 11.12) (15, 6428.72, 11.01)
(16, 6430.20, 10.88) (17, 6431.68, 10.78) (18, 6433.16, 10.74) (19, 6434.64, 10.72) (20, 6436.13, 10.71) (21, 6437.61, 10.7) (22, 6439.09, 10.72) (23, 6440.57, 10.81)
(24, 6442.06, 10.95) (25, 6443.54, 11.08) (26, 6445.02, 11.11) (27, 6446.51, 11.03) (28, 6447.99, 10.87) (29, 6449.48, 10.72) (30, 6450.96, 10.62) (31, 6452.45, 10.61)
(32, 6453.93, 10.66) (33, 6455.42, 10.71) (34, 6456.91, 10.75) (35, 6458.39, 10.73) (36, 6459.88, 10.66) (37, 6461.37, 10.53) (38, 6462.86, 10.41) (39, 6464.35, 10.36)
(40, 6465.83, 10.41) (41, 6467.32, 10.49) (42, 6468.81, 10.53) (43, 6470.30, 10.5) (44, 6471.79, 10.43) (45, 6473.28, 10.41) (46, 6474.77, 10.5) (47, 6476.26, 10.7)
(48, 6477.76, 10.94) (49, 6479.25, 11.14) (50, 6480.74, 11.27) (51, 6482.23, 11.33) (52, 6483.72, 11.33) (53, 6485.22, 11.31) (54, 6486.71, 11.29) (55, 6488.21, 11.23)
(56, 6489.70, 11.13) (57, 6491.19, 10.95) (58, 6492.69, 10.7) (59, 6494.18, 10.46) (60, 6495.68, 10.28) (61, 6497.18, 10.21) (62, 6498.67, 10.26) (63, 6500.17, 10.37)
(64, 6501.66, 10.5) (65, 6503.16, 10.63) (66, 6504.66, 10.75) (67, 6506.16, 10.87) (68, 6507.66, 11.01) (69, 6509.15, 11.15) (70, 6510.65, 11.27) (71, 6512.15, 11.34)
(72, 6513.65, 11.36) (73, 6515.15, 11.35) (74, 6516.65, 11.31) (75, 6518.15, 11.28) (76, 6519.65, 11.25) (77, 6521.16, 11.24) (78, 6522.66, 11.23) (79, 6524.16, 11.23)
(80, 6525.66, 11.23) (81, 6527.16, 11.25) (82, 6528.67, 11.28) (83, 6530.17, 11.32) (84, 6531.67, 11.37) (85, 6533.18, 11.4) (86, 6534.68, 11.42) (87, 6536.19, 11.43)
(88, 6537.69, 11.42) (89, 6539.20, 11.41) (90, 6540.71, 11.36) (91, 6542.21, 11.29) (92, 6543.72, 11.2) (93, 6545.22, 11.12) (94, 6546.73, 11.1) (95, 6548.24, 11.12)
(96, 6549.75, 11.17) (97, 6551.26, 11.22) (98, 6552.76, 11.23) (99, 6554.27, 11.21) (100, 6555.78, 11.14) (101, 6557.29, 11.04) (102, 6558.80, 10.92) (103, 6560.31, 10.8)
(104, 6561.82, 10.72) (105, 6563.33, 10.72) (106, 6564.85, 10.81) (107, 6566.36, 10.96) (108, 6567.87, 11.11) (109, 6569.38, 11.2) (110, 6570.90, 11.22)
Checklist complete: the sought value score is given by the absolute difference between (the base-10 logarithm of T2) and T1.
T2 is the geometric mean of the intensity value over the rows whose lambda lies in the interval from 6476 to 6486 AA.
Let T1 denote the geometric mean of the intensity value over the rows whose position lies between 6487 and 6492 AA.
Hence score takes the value 10.1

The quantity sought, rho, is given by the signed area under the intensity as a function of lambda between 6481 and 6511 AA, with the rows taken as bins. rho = 326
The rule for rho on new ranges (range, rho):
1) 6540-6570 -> 332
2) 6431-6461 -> 323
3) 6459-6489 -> 324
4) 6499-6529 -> 332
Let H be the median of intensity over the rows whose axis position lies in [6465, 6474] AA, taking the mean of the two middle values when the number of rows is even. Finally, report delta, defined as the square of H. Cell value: 109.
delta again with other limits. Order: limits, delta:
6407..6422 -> 117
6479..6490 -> 127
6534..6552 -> 127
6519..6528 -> 126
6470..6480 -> 110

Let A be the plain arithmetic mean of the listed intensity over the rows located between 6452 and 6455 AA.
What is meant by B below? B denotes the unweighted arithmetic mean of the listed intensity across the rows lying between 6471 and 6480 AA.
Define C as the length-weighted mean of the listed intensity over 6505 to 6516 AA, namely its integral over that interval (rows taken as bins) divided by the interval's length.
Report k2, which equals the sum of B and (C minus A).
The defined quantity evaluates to 11.2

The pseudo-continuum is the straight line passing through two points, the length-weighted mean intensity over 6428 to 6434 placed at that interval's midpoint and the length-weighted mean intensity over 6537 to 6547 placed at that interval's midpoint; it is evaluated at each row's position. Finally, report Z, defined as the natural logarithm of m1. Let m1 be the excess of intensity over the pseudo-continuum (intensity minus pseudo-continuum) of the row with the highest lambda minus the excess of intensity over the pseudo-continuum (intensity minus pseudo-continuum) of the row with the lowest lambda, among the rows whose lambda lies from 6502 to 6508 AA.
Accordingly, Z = -1.0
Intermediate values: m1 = 0.4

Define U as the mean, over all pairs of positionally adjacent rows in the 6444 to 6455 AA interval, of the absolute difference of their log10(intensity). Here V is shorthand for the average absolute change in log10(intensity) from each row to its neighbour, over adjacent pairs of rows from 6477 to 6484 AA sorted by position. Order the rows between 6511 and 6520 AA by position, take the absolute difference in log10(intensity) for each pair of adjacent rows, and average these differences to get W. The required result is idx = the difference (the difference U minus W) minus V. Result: -0.0011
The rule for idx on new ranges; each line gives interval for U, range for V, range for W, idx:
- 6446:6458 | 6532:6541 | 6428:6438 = 0.0004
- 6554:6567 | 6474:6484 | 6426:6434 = -0.0057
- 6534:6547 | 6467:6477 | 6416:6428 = -0.0038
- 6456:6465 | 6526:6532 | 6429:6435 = -0.0005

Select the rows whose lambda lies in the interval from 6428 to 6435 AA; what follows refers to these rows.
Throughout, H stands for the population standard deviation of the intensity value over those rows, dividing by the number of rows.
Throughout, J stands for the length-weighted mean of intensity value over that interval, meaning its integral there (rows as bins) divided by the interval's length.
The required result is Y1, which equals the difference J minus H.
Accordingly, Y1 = 10.7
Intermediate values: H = 0.11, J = 10.8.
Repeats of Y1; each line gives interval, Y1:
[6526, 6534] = 11.3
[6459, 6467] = 10.4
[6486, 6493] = 10.9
